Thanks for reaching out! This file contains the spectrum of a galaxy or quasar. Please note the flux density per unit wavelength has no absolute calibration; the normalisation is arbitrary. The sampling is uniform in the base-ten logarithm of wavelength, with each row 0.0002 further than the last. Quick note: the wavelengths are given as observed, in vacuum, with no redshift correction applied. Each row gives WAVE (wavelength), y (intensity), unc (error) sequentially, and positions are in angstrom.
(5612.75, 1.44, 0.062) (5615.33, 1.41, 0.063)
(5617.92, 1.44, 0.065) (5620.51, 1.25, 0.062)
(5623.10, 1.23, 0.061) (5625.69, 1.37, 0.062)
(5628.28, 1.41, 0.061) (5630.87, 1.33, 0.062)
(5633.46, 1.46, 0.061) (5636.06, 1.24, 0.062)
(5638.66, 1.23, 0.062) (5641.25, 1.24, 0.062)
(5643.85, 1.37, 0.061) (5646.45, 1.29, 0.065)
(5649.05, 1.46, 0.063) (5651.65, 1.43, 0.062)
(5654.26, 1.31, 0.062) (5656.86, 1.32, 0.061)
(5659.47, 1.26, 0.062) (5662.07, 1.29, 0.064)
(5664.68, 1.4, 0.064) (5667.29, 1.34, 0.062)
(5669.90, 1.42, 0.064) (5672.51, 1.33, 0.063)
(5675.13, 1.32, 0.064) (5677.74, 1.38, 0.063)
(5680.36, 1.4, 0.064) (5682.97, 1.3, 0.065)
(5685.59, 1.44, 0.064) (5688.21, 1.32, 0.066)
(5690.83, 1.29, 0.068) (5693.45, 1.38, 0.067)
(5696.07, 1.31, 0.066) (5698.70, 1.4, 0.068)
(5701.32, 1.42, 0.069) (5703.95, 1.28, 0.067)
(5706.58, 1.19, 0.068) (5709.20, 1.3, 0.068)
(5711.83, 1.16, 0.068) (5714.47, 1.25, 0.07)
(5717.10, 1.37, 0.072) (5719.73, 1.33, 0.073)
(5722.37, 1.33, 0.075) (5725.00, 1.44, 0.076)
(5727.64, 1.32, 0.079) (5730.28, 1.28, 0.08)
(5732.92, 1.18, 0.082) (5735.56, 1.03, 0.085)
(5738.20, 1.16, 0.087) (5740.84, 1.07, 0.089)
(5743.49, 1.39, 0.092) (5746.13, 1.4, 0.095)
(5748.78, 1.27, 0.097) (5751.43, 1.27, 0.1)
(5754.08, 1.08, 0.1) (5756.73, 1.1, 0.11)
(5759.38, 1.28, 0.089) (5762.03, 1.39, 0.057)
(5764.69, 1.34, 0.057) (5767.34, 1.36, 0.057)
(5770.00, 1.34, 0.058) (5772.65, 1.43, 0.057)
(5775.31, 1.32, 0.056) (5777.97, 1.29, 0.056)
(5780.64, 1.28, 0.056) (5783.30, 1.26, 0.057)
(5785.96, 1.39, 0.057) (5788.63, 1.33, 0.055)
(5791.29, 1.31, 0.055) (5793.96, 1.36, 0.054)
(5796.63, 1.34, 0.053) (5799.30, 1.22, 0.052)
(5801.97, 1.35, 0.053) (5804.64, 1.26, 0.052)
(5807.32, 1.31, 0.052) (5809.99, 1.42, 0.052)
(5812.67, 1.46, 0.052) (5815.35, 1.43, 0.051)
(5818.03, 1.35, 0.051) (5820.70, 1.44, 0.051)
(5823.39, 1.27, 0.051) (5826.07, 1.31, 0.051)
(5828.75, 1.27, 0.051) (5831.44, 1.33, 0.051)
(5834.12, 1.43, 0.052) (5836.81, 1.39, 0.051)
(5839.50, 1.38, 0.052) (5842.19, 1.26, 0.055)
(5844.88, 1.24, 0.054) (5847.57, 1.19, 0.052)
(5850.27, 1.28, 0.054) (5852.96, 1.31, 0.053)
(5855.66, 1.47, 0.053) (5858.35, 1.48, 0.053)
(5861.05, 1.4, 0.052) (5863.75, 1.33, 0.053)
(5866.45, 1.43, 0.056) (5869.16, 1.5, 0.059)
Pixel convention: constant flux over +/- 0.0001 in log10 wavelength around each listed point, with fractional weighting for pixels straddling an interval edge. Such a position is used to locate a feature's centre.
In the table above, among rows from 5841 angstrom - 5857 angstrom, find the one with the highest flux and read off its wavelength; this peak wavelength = 5855.66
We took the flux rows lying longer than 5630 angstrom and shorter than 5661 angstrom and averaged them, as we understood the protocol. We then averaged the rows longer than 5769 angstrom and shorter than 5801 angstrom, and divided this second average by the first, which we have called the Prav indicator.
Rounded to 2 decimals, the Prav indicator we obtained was 1.00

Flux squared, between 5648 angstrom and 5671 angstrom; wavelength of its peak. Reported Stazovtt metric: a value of 5649.05 angstrom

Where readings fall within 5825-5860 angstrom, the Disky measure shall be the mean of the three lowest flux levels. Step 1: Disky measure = 1.23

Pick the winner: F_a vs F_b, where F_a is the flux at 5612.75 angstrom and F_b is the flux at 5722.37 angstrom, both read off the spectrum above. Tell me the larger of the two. 1.44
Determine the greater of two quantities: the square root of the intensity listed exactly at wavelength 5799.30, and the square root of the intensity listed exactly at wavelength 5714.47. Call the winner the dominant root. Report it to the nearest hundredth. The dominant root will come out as 1.12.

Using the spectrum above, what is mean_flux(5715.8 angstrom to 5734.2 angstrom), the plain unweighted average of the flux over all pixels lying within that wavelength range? 1.32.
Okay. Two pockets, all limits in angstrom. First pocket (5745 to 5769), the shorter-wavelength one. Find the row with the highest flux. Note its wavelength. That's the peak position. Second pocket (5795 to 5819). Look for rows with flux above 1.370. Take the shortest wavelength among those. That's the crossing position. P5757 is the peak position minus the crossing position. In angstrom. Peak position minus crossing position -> -63.9 angstrom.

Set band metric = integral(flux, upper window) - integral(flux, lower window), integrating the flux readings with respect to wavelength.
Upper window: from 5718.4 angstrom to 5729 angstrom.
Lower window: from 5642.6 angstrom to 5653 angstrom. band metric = -0.1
